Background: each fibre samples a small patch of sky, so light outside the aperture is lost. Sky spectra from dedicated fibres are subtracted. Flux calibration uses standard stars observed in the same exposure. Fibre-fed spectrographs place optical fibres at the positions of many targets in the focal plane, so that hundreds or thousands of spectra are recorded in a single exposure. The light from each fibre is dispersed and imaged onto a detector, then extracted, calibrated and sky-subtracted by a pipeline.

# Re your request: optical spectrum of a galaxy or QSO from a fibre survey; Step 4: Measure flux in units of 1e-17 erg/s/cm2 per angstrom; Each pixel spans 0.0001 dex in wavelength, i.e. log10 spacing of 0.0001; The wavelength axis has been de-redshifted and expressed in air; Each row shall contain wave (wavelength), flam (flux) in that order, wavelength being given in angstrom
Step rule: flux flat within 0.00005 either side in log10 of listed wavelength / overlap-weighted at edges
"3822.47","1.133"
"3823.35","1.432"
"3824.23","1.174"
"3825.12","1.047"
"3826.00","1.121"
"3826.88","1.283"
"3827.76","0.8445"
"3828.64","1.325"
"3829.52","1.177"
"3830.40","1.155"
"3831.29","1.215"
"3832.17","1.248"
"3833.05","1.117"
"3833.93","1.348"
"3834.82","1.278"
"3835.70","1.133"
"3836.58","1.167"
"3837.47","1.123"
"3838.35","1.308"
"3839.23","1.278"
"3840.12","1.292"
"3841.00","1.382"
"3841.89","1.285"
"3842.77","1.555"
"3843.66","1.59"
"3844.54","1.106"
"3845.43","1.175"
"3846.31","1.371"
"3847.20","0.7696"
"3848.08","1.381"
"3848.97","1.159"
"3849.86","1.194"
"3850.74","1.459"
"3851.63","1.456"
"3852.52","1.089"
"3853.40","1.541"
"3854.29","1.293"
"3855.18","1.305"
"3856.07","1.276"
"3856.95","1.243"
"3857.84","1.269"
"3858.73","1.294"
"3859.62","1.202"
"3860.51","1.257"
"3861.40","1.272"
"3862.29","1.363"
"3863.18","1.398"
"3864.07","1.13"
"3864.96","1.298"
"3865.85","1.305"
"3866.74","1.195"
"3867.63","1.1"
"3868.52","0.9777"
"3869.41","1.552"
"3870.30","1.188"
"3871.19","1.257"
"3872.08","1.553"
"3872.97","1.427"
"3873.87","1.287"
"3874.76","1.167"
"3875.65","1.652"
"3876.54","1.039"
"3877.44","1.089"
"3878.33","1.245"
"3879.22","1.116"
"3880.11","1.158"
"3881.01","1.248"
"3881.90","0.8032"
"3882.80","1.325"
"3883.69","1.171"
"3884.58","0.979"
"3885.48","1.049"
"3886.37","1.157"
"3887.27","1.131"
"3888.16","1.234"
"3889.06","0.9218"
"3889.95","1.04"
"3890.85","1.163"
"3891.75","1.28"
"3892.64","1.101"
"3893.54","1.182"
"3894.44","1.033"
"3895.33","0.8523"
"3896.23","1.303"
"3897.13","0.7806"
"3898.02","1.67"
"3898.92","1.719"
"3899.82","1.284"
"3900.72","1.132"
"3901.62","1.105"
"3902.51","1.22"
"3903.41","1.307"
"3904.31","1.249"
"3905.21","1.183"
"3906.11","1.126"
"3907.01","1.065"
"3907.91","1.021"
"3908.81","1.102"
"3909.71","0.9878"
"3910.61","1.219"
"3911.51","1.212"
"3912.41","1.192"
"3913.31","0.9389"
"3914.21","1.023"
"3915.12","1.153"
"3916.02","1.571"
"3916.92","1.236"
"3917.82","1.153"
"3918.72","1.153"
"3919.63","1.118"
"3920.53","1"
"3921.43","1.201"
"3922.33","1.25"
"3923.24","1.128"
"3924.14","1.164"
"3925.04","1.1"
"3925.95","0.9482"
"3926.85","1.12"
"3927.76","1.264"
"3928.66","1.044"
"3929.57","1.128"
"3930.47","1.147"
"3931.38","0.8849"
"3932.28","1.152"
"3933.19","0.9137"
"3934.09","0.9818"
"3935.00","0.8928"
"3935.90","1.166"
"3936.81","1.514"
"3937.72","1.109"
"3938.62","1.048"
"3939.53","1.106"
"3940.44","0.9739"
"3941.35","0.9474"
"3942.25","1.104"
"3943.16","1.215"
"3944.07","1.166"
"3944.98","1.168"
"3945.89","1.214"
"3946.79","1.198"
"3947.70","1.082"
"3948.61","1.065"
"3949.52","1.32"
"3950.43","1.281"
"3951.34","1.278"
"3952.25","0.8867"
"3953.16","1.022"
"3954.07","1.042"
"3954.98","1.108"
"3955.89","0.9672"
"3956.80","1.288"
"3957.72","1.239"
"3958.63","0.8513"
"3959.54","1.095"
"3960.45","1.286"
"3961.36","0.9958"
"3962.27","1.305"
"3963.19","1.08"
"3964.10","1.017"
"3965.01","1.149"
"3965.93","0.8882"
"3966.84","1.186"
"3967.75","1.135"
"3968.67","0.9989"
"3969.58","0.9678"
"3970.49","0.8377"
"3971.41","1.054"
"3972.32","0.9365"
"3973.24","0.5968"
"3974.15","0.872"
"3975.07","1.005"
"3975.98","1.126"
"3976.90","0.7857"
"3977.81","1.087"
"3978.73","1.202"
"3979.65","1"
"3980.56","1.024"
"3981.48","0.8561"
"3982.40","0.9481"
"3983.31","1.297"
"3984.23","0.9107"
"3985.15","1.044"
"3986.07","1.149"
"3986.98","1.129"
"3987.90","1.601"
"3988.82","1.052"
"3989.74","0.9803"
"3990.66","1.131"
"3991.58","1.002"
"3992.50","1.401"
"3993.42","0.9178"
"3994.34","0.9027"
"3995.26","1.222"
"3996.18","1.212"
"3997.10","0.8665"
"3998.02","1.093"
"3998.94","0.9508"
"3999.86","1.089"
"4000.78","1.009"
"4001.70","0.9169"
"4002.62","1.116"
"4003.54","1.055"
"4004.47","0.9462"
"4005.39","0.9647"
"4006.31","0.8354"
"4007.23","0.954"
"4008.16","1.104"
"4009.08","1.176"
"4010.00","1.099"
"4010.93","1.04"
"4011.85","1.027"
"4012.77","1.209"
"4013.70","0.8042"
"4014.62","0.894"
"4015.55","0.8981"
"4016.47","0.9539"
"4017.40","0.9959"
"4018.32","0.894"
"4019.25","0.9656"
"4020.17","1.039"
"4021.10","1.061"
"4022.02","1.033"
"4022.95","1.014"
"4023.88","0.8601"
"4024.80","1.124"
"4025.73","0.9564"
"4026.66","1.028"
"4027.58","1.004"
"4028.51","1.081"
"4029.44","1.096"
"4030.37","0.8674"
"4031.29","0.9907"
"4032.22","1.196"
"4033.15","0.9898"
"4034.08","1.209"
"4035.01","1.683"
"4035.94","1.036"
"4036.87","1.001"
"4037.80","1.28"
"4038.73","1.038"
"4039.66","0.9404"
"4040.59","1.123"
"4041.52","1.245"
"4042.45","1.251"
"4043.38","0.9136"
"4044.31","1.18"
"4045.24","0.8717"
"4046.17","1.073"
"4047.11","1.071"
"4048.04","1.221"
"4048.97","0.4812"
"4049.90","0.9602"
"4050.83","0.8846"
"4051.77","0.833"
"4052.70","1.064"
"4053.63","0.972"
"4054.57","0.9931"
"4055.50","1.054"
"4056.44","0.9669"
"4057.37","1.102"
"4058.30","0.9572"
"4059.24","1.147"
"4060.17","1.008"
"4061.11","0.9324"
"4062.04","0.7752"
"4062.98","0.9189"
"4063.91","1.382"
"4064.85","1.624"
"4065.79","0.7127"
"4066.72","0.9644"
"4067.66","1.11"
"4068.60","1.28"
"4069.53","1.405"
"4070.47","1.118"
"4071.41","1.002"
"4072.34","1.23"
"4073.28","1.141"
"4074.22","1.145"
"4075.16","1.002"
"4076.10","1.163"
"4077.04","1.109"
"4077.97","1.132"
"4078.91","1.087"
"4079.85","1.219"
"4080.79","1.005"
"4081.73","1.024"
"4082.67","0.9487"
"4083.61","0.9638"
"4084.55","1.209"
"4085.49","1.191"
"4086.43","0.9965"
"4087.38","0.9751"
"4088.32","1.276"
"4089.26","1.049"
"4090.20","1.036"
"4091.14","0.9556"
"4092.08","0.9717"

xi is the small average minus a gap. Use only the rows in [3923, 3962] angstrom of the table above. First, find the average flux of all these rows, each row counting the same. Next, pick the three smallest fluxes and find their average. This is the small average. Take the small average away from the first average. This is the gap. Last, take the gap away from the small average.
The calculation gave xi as 0.64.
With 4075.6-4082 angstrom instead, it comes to 0.97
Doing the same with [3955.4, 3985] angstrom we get 0.45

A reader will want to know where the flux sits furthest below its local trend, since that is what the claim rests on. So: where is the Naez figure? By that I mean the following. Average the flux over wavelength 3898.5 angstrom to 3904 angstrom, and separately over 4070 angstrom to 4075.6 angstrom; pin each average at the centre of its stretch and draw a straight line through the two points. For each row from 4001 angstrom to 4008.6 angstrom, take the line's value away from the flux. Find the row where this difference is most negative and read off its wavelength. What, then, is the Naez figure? 4006.31 angstrom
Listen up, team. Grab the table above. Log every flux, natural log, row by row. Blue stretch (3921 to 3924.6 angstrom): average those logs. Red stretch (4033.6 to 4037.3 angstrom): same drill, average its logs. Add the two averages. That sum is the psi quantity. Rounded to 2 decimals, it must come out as 0.36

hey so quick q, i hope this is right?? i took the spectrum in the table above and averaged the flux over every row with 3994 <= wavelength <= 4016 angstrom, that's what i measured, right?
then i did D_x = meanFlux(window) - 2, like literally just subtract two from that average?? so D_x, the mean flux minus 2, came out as -0.98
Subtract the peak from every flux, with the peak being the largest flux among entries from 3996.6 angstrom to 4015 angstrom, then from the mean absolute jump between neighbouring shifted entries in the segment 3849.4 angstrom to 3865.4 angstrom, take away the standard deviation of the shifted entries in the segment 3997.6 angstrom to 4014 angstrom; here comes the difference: 0.02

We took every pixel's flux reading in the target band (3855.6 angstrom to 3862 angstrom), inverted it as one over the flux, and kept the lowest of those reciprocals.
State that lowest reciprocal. 0.77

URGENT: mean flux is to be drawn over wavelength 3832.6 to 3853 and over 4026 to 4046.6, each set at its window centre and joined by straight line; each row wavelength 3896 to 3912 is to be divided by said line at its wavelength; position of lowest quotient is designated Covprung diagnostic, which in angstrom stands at 3897.13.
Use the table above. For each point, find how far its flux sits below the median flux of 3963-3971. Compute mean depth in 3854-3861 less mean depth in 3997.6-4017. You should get -0.26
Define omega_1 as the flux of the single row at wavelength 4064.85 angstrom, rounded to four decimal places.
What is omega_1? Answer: 1.6240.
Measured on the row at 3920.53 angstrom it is 1.0000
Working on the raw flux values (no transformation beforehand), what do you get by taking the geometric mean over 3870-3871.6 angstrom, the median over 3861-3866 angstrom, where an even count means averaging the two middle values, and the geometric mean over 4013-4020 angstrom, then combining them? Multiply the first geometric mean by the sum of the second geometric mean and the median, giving 2.71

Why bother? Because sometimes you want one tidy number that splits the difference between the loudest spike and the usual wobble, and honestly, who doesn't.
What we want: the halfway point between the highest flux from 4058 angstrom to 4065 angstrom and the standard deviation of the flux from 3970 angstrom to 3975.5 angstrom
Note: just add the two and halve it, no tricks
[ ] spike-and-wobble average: 0.89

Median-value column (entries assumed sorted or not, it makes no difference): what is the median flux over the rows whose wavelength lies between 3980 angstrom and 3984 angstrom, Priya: 0.99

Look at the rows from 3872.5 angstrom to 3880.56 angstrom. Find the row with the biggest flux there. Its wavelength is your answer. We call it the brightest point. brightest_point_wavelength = 3875.65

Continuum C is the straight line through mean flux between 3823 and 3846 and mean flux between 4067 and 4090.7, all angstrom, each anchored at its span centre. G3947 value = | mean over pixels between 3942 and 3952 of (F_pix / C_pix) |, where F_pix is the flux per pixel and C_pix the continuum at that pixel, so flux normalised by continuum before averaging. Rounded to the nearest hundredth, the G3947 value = 1.01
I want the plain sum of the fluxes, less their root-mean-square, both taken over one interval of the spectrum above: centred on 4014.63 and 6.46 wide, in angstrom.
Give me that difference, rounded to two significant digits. 5.8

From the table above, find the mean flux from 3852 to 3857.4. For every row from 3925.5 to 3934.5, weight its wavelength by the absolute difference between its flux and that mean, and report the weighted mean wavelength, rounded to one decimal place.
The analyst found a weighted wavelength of 3930.4 angstrom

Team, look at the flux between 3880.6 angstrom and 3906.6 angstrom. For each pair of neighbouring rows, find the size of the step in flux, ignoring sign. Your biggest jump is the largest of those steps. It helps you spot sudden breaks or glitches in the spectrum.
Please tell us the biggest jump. 0.89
